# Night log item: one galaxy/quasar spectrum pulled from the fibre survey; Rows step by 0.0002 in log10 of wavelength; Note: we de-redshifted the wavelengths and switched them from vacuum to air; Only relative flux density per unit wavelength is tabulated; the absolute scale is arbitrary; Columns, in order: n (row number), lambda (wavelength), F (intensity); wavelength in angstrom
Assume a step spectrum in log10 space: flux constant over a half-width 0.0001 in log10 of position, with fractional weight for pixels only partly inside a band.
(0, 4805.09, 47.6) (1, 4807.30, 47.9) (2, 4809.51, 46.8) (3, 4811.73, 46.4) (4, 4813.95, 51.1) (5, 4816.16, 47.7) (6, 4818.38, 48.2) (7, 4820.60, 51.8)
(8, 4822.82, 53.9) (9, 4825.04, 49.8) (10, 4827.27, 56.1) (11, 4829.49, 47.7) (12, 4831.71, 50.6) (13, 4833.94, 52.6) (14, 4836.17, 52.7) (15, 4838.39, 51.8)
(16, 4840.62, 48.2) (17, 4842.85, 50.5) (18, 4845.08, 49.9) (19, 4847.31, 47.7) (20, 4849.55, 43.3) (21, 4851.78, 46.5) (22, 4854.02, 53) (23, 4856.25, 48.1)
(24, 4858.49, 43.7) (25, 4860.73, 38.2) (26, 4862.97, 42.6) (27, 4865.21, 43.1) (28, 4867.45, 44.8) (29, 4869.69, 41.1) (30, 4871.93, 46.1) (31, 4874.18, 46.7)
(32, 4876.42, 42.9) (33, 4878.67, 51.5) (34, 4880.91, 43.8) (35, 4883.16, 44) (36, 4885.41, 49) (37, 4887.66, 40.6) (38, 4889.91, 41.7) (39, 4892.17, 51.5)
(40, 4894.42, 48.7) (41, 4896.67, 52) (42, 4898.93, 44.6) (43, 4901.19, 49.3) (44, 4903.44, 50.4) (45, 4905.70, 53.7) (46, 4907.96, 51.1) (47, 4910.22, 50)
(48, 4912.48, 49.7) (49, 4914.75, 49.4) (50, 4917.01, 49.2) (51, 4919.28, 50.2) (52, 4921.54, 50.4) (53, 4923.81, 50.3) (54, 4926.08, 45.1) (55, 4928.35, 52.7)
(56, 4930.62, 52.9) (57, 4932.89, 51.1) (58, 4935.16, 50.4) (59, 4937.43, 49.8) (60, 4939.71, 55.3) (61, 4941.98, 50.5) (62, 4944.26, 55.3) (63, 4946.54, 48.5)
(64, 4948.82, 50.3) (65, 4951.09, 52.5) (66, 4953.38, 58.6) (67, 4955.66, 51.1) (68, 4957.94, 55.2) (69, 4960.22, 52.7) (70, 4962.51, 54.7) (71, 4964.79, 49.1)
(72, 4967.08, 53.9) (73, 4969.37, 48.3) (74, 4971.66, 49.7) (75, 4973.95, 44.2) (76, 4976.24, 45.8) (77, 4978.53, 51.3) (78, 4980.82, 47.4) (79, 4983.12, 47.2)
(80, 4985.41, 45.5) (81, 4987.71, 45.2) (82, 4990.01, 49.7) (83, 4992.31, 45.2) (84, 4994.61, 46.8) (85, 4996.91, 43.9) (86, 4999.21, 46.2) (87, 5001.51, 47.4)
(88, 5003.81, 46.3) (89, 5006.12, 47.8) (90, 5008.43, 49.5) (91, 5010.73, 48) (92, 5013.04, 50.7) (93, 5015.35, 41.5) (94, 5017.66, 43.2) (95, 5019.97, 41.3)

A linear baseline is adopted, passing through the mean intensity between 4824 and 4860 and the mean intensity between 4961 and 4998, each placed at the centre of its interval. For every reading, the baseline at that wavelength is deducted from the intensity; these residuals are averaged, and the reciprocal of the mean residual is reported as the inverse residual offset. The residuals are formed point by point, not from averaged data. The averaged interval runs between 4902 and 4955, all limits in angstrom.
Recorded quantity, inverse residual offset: 0.4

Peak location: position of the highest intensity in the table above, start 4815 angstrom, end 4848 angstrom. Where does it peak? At 4827.27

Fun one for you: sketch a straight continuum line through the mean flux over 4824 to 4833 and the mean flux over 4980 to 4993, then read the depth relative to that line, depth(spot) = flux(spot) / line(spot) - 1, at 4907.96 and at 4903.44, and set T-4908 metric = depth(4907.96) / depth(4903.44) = 1.6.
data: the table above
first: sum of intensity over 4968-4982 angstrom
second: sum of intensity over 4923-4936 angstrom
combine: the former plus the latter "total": 589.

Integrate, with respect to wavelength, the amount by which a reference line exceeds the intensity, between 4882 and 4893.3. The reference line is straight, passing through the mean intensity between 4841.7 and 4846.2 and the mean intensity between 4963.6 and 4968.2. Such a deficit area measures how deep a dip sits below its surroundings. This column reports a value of 60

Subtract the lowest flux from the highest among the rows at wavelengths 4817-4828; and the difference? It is 7.9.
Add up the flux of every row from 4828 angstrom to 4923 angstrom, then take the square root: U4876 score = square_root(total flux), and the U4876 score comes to 45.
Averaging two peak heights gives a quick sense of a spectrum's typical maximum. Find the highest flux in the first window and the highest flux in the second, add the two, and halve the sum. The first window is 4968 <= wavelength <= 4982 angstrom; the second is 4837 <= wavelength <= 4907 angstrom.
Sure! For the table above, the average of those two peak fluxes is 52.5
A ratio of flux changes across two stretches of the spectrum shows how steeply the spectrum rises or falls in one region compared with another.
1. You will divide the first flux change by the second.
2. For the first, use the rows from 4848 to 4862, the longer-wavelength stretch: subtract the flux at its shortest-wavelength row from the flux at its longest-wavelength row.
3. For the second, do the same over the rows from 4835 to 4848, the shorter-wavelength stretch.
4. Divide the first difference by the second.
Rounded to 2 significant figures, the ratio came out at 1.0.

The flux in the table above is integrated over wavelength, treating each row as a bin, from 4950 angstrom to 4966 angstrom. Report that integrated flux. 854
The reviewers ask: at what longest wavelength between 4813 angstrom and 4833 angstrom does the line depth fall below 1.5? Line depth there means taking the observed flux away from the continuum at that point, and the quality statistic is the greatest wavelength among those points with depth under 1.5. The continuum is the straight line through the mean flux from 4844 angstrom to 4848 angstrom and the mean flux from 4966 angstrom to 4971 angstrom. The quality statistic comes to 4831.71 angstrom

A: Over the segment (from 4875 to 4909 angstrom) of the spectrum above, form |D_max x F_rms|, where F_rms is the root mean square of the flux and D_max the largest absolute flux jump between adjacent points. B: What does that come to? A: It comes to 469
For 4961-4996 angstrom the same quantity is 271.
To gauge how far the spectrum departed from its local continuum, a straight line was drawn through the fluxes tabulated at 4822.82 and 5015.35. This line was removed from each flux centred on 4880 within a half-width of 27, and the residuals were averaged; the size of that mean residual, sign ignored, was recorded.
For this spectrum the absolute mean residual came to 3.9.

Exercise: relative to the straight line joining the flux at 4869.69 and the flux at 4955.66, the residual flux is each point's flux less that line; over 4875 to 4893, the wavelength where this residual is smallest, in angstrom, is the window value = 4887.66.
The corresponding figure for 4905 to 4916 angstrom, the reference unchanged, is 4914.75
